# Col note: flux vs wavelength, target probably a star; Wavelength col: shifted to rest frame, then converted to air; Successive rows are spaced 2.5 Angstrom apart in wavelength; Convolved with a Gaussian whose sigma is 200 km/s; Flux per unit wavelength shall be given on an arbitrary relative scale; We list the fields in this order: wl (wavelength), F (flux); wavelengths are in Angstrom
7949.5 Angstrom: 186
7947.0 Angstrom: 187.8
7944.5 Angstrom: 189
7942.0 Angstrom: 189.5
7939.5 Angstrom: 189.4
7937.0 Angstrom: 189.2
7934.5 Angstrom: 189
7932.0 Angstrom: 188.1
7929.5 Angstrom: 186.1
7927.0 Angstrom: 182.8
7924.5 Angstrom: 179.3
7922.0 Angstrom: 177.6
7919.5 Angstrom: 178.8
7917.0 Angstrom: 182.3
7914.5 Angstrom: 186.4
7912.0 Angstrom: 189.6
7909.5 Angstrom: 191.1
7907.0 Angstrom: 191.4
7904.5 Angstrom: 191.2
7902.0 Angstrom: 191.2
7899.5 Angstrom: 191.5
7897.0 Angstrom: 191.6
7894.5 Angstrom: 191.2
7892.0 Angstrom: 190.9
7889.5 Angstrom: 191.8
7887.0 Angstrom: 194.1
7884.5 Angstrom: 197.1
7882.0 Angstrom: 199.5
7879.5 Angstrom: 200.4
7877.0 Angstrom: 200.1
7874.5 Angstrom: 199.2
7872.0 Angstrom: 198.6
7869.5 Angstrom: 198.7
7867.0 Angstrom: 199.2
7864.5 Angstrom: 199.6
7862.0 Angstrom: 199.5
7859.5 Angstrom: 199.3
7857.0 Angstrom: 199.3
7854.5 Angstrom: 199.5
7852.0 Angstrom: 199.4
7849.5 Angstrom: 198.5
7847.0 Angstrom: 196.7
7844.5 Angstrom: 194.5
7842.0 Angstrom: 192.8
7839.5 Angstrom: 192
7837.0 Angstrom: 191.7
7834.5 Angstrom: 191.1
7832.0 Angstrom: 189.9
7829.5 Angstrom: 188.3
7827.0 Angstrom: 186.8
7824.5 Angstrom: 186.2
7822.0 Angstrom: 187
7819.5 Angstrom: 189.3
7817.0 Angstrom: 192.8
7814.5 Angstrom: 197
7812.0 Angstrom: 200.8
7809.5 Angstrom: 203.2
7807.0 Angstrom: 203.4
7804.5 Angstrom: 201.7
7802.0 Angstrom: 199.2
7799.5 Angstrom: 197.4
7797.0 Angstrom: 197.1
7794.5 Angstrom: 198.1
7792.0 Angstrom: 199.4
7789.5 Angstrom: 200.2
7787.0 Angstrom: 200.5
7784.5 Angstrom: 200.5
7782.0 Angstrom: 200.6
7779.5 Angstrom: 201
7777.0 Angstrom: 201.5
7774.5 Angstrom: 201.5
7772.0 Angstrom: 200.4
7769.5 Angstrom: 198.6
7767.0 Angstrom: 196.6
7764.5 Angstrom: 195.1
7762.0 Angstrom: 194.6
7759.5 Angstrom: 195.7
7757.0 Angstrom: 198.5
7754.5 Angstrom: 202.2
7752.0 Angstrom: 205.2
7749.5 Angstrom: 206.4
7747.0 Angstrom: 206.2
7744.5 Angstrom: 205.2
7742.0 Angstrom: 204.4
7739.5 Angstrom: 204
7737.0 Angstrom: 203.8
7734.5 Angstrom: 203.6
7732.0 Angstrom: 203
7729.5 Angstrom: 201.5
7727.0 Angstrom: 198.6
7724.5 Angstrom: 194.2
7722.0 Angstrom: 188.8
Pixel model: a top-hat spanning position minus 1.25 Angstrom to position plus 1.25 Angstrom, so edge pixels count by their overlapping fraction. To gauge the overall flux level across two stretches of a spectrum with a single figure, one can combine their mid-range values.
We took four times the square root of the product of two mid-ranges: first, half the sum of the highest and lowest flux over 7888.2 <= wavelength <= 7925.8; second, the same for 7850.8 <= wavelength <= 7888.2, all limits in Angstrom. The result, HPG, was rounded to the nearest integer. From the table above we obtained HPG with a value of 763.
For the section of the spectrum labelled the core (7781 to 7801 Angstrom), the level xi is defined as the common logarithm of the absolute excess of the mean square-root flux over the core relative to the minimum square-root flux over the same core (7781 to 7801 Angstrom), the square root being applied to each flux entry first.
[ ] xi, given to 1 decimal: -1.1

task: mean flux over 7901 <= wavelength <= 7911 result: 191.2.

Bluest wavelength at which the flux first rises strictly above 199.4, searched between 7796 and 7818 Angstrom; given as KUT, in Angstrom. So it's 7804.5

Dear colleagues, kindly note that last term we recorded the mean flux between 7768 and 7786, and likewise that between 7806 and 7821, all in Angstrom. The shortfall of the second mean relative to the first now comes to 3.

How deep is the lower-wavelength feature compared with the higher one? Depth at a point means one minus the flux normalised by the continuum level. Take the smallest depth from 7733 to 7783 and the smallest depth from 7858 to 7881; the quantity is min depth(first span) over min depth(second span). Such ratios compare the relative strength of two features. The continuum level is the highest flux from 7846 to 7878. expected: 21.0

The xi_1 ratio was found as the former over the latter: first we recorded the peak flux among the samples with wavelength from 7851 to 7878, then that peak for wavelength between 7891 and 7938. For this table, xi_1 1.044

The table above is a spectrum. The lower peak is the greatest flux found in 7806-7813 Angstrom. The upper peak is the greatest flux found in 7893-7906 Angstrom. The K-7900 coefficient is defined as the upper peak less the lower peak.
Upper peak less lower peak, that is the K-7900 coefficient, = -12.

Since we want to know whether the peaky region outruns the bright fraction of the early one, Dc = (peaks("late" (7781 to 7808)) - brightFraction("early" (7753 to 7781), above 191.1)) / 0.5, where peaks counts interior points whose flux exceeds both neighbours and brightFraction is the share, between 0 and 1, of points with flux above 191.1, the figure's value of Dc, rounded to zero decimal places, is -2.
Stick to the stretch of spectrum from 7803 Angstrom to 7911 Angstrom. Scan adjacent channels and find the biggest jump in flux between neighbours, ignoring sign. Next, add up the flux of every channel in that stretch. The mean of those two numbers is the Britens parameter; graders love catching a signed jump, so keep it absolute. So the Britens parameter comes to 4197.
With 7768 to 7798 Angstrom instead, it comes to 1201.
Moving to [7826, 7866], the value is 1561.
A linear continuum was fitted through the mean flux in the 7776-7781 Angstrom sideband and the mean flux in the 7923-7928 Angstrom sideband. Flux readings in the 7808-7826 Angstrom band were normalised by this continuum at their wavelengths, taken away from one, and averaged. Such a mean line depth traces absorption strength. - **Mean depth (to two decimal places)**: 0.01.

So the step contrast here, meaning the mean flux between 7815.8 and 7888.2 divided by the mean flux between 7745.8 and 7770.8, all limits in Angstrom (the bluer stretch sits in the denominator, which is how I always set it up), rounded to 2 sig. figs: 0.98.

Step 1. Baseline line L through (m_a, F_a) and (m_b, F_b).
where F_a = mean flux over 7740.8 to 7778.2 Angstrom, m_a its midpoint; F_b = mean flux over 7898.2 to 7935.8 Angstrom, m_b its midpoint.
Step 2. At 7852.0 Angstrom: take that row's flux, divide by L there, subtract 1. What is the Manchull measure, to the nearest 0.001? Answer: 0.037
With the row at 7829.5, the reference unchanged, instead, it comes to -0.031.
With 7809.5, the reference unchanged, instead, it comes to 0.035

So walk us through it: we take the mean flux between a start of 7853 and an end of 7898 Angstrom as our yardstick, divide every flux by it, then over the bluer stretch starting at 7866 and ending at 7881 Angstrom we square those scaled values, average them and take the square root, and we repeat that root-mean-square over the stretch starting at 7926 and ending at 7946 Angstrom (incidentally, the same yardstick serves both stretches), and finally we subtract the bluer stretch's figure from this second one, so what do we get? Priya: -0.058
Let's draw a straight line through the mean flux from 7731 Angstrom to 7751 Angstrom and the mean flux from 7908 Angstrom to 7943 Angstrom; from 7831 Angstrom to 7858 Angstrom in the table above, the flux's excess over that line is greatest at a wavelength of 7857.0 Angstrom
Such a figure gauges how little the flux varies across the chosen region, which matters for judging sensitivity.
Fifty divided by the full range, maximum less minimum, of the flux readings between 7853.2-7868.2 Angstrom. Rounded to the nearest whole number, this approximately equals 125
